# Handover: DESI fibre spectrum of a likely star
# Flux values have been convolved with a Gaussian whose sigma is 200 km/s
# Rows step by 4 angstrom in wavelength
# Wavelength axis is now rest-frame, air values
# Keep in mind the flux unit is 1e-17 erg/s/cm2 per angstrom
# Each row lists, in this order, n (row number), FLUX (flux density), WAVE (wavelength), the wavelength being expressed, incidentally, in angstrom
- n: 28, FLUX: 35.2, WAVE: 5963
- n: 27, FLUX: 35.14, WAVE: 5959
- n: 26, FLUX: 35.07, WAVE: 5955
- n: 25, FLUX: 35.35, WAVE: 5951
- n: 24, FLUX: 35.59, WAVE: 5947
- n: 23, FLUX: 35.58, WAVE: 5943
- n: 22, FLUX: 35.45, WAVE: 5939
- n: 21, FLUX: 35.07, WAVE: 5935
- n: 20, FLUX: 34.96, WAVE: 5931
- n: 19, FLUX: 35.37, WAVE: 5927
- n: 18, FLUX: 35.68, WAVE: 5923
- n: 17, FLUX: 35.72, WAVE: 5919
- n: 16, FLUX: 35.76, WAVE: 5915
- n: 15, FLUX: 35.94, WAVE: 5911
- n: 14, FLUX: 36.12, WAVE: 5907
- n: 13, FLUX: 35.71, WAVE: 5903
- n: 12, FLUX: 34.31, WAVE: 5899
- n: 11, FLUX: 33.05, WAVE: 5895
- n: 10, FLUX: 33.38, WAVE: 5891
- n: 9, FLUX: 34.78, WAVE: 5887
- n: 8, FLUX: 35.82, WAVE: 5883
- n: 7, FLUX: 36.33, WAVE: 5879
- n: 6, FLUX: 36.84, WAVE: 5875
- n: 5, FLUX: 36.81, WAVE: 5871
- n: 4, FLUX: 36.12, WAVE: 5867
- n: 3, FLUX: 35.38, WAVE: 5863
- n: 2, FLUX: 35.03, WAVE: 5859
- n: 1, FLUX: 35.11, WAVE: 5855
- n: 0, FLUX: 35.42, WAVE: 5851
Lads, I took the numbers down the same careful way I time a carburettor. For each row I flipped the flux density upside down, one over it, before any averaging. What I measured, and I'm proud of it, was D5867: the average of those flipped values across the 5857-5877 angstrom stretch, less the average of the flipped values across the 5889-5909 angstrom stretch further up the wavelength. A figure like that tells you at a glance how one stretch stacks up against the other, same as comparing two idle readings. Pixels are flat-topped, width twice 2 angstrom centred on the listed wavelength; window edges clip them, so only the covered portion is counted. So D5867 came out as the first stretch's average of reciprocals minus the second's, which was -0.0012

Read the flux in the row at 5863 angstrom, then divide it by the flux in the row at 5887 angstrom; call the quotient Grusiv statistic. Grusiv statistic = 1.02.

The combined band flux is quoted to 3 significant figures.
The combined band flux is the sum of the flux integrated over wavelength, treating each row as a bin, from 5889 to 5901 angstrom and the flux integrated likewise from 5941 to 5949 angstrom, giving 688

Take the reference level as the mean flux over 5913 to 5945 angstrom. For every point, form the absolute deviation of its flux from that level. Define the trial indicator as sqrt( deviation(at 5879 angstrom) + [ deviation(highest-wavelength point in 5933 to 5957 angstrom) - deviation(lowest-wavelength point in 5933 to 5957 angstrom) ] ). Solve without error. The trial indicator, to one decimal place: 0.9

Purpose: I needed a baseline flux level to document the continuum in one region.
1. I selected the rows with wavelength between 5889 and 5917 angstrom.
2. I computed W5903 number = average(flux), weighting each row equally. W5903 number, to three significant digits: 34.9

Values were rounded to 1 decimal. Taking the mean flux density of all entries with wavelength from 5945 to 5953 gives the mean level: 35.5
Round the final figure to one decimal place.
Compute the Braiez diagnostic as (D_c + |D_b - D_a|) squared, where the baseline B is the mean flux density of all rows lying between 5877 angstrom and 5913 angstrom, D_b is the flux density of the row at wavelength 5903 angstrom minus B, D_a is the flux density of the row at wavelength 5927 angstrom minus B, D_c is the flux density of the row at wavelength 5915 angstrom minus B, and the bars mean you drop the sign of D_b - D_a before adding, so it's 1.1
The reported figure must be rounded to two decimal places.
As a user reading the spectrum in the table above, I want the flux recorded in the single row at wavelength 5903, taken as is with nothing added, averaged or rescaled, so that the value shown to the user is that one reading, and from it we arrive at 35.71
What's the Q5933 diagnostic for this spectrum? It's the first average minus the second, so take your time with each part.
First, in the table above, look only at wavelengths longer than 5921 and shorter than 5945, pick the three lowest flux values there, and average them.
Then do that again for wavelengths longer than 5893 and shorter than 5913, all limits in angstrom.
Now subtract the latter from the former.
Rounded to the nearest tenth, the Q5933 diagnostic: 0.8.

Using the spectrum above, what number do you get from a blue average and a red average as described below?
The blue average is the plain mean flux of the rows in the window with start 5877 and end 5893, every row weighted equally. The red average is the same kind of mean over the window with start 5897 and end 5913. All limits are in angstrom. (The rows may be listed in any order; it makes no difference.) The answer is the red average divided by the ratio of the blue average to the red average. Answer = 36.0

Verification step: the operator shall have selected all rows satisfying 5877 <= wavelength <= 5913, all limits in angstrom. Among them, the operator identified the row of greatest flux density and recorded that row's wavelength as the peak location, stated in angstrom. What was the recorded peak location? 5879 angstrom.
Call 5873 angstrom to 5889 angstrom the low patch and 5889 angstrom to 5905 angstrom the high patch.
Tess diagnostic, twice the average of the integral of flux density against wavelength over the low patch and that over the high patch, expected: 1121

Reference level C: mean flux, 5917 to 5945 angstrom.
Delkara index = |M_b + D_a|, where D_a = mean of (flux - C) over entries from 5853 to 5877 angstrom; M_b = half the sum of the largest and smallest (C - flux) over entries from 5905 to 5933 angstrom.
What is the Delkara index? 0.34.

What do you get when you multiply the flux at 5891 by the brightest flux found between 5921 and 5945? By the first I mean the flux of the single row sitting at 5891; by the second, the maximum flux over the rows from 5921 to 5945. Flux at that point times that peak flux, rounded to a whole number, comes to 1191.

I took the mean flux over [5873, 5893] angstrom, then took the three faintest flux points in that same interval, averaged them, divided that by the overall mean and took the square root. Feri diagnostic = 0.989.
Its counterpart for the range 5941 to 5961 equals 0.998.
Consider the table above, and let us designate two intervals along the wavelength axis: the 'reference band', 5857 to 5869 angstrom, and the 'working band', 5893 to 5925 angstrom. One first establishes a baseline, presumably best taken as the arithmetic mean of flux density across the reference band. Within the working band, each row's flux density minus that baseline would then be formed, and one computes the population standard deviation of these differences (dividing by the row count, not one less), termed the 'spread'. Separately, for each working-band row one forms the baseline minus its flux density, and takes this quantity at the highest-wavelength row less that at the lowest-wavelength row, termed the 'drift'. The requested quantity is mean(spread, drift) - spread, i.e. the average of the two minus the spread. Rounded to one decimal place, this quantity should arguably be -1.8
